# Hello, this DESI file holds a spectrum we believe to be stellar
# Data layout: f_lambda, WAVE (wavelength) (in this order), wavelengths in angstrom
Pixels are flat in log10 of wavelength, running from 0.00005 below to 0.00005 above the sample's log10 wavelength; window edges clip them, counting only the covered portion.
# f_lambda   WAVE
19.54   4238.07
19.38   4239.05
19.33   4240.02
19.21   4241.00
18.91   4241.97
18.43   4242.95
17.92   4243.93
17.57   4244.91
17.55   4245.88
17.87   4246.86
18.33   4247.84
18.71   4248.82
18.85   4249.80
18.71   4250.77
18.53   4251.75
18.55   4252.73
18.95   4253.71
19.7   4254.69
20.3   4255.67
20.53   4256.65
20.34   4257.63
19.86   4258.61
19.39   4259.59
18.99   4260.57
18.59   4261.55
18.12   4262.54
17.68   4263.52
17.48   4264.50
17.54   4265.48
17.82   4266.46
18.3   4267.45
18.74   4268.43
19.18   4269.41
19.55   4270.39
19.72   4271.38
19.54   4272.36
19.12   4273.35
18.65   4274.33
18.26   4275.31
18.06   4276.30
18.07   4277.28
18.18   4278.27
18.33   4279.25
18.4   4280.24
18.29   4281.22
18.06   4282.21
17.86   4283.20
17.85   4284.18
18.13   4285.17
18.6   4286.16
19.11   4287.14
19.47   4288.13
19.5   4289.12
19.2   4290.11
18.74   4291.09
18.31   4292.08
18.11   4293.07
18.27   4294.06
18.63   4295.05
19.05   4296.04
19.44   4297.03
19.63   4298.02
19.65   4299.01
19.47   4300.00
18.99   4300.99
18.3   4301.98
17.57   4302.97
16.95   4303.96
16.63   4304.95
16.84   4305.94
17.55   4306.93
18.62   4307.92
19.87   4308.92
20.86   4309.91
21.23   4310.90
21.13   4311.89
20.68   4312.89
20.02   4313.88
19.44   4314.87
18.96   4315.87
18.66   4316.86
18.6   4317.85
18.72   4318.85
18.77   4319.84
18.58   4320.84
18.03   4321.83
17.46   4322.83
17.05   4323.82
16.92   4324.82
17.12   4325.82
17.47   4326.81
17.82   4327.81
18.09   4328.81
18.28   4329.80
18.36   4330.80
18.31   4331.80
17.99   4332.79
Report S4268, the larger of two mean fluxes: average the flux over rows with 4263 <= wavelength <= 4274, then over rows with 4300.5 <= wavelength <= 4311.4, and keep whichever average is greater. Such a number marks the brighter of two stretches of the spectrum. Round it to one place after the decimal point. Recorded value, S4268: 18.6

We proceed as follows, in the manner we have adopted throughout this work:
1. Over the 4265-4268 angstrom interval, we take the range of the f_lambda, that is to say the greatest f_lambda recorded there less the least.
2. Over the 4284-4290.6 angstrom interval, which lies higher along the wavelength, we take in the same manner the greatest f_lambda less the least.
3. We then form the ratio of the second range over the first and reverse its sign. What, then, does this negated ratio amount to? -2.2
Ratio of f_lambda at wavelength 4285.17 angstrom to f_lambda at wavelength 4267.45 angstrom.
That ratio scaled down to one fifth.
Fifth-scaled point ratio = 0.198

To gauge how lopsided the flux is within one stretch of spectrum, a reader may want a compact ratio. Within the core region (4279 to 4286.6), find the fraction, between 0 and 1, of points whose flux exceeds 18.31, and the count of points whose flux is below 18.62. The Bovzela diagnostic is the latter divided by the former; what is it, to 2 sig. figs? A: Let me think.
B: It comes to 21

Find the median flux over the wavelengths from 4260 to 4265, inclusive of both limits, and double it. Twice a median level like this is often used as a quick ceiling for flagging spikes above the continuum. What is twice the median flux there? 36.2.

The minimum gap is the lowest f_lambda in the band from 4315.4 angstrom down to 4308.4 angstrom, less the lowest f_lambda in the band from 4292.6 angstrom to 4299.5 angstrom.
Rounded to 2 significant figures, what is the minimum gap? 1.3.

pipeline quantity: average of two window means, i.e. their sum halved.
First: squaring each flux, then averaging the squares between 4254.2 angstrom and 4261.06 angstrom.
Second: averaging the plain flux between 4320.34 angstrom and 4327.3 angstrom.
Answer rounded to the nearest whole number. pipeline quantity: 206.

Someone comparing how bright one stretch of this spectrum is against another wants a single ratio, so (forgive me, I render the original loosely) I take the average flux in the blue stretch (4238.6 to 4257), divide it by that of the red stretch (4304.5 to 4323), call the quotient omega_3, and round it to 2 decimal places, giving 0.99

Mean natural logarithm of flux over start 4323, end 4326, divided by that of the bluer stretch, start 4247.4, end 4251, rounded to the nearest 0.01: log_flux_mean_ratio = 0.97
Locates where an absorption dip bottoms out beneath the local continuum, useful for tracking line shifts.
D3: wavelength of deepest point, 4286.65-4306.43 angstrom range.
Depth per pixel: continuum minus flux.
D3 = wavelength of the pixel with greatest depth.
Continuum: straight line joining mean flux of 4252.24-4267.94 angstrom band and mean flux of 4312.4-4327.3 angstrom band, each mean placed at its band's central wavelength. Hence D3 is 4304.95 angstrom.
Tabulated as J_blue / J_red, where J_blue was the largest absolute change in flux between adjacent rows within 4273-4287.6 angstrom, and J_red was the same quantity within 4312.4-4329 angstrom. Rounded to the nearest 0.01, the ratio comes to 0.77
